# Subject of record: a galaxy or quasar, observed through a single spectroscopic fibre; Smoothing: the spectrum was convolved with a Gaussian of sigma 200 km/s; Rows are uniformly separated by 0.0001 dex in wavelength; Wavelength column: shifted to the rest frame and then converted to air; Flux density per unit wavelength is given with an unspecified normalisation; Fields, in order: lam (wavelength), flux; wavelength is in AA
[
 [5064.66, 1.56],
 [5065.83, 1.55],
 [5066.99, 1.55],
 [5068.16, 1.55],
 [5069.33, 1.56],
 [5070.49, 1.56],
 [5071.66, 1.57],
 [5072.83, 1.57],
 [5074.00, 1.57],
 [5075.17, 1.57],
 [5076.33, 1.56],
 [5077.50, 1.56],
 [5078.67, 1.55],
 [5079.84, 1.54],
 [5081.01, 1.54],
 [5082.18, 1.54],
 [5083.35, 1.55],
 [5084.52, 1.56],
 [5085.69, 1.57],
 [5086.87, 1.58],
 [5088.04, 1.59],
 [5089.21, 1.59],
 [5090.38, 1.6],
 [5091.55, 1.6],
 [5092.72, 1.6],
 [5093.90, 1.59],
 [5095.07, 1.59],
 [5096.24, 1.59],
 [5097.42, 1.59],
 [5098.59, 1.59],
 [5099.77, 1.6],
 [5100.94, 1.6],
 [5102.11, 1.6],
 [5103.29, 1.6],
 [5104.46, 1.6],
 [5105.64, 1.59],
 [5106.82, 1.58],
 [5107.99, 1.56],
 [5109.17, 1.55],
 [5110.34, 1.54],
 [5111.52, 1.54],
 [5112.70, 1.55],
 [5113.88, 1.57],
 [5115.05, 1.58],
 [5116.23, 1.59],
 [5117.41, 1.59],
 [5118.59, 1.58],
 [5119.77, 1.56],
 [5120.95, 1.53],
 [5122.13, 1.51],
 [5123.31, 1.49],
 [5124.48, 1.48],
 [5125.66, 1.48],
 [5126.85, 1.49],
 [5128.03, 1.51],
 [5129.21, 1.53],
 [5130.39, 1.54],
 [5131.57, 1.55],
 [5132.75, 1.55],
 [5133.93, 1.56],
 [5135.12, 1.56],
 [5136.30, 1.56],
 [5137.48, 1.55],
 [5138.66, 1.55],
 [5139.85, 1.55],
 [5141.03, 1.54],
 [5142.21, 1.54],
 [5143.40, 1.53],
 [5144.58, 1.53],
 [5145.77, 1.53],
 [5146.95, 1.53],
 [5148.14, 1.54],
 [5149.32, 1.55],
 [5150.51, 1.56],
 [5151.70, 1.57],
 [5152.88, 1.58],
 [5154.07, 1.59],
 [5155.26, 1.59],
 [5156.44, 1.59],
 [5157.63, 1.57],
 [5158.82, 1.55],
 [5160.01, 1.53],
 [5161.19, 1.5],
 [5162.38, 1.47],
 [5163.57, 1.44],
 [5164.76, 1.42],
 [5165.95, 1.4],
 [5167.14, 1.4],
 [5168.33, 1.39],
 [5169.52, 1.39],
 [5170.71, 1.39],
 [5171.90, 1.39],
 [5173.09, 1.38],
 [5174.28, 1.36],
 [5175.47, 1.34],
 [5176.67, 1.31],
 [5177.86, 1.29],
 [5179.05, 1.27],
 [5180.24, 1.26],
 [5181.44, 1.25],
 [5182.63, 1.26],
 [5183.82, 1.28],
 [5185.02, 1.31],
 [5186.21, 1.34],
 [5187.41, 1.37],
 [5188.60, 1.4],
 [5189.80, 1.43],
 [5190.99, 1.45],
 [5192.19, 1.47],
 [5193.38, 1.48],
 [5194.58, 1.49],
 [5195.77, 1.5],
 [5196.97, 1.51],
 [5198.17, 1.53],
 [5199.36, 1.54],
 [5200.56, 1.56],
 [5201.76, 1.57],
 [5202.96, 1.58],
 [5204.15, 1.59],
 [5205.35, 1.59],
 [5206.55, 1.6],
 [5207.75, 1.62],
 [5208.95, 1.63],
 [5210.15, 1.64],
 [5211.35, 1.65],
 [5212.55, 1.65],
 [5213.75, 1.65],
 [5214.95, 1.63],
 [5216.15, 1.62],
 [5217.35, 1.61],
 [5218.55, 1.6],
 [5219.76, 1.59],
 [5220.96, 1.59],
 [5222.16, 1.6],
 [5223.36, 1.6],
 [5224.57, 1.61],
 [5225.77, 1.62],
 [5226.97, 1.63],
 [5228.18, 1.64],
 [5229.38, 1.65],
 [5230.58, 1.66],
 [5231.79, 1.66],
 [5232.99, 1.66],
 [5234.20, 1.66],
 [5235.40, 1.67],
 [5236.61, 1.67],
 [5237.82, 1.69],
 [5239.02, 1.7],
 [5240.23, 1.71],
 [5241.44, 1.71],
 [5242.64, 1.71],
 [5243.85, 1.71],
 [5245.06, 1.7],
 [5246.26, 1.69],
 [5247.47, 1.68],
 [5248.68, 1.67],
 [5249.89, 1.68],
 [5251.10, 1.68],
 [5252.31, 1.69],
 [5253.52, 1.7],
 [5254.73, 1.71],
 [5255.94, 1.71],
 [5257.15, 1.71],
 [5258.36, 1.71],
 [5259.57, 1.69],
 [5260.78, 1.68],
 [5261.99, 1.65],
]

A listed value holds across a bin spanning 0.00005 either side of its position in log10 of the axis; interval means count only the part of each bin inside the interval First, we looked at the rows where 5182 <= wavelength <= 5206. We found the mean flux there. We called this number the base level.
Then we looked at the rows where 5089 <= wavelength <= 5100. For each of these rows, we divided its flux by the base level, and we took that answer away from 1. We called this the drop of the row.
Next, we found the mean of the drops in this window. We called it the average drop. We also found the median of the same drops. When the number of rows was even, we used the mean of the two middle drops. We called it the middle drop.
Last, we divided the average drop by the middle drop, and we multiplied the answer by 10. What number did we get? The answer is 10.31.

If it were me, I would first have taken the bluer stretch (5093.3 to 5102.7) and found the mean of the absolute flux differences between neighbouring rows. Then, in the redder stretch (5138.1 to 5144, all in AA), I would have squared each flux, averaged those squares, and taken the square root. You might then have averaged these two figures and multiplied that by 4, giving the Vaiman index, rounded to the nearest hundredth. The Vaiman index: 3.09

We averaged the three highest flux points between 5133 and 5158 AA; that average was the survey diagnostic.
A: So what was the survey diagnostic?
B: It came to 1.59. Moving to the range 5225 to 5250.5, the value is 1.71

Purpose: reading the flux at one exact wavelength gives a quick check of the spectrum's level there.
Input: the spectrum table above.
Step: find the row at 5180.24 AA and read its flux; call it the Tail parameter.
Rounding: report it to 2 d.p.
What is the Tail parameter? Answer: 1.26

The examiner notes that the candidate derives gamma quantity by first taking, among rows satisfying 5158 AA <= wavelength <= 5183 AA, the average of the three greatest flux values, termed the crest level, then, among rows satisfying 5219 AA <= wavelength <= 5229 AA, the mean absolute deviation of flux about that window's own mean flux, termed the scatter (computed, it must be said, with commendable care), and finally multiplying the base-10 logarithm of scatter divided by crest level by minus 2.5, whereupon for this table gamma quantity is 5.0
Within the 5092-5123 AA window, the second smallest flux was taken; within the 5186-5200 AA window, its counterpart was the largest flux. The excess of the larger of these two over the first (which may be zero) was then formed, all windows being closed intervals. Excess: 0.01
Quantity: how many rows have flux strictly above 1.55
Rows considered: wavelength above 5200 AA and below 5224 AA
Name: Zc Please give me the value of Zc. 20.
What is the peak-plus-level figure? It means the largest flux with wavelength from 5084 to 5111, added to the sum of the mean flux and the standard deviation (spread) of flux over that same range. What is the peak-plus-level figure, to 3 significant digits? 3.20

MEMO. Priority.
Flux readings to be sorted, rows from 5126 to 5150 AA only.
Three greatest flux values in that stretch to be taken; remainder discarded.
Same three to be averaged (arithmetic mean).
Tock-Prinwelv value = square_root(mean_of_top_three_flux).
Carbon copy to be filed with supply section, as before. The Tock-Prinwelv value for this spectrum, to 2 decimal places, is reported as 1.25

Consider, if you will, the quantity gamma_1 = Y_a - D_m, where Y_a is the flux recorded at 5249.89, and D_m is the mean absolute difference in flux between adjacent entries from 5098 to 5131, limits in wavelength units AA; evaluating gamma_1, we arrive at 1.67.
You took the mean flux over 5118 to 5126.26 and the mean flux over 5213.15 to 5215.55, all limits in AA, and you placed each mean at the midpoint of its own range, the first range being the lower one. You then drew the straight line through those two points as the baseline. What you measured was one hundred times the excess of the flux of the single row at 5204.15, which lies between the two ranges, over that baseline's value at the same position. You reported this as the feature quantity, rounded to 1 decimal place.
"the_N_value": -3.7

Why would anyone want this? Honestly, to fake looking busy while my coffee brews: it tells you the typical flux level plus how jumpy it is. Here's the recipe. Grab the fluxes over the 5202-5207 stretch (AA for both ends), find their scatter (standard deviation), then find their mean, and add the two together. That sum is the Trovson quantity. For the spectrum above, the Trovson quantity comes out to 1.60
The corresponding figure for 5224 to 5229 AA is 1.64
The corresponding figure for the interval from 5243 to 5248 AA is 1.71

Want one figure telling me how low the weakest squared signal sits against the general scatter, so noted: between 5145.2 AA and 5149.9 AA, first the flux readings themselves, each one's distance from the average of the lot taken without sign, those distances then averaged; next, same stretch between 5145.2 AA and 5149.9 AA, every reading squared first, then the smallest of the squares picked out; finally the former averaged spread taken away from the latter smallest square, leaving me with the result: 2.3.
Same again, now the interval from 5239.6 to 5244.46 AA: 2.9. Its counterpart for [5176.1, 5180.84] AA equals 1.6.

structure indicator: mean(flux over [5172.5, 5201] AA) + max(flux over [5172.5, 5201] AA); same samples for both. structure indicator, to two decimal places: 2.95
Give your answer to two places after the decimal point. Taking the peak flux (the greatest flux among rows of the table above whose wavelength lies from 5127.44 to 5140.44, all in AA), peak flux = 1.56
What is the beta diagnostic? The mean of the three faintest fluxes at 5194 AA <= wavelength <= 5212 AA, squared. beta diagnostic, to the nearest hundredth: 2.25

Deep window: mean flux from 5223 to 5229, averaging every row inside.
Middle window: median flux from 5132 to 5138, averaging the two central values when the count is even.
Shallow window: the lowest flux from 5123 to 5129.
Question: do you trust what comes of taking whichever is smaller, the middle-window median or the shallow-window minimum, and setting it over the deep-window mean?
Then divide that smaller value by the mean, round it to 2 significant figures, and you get 0.91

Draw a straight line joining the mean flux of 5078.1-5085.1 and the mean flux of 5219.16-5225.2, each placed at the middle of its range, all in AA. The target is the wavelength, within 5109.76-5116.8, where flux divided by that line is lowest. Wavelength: 5111.52 AA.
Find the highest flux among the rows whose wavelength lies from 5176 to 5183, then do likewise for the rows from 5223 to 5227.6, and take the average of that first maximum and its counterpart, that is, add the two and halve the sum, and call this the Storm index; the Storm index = 1.47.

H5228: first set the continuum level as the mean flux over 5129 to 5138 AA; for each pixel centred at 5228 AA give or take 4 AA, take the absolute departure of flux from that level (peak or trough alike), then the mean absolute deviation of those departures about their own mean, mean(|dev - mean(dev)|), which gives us 0.016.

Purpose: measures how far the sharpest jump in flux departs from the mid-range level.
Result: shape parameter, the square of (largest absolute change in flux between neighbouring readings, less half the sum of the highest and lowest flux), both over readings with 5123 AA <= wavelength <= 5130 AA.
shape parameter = 2.21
